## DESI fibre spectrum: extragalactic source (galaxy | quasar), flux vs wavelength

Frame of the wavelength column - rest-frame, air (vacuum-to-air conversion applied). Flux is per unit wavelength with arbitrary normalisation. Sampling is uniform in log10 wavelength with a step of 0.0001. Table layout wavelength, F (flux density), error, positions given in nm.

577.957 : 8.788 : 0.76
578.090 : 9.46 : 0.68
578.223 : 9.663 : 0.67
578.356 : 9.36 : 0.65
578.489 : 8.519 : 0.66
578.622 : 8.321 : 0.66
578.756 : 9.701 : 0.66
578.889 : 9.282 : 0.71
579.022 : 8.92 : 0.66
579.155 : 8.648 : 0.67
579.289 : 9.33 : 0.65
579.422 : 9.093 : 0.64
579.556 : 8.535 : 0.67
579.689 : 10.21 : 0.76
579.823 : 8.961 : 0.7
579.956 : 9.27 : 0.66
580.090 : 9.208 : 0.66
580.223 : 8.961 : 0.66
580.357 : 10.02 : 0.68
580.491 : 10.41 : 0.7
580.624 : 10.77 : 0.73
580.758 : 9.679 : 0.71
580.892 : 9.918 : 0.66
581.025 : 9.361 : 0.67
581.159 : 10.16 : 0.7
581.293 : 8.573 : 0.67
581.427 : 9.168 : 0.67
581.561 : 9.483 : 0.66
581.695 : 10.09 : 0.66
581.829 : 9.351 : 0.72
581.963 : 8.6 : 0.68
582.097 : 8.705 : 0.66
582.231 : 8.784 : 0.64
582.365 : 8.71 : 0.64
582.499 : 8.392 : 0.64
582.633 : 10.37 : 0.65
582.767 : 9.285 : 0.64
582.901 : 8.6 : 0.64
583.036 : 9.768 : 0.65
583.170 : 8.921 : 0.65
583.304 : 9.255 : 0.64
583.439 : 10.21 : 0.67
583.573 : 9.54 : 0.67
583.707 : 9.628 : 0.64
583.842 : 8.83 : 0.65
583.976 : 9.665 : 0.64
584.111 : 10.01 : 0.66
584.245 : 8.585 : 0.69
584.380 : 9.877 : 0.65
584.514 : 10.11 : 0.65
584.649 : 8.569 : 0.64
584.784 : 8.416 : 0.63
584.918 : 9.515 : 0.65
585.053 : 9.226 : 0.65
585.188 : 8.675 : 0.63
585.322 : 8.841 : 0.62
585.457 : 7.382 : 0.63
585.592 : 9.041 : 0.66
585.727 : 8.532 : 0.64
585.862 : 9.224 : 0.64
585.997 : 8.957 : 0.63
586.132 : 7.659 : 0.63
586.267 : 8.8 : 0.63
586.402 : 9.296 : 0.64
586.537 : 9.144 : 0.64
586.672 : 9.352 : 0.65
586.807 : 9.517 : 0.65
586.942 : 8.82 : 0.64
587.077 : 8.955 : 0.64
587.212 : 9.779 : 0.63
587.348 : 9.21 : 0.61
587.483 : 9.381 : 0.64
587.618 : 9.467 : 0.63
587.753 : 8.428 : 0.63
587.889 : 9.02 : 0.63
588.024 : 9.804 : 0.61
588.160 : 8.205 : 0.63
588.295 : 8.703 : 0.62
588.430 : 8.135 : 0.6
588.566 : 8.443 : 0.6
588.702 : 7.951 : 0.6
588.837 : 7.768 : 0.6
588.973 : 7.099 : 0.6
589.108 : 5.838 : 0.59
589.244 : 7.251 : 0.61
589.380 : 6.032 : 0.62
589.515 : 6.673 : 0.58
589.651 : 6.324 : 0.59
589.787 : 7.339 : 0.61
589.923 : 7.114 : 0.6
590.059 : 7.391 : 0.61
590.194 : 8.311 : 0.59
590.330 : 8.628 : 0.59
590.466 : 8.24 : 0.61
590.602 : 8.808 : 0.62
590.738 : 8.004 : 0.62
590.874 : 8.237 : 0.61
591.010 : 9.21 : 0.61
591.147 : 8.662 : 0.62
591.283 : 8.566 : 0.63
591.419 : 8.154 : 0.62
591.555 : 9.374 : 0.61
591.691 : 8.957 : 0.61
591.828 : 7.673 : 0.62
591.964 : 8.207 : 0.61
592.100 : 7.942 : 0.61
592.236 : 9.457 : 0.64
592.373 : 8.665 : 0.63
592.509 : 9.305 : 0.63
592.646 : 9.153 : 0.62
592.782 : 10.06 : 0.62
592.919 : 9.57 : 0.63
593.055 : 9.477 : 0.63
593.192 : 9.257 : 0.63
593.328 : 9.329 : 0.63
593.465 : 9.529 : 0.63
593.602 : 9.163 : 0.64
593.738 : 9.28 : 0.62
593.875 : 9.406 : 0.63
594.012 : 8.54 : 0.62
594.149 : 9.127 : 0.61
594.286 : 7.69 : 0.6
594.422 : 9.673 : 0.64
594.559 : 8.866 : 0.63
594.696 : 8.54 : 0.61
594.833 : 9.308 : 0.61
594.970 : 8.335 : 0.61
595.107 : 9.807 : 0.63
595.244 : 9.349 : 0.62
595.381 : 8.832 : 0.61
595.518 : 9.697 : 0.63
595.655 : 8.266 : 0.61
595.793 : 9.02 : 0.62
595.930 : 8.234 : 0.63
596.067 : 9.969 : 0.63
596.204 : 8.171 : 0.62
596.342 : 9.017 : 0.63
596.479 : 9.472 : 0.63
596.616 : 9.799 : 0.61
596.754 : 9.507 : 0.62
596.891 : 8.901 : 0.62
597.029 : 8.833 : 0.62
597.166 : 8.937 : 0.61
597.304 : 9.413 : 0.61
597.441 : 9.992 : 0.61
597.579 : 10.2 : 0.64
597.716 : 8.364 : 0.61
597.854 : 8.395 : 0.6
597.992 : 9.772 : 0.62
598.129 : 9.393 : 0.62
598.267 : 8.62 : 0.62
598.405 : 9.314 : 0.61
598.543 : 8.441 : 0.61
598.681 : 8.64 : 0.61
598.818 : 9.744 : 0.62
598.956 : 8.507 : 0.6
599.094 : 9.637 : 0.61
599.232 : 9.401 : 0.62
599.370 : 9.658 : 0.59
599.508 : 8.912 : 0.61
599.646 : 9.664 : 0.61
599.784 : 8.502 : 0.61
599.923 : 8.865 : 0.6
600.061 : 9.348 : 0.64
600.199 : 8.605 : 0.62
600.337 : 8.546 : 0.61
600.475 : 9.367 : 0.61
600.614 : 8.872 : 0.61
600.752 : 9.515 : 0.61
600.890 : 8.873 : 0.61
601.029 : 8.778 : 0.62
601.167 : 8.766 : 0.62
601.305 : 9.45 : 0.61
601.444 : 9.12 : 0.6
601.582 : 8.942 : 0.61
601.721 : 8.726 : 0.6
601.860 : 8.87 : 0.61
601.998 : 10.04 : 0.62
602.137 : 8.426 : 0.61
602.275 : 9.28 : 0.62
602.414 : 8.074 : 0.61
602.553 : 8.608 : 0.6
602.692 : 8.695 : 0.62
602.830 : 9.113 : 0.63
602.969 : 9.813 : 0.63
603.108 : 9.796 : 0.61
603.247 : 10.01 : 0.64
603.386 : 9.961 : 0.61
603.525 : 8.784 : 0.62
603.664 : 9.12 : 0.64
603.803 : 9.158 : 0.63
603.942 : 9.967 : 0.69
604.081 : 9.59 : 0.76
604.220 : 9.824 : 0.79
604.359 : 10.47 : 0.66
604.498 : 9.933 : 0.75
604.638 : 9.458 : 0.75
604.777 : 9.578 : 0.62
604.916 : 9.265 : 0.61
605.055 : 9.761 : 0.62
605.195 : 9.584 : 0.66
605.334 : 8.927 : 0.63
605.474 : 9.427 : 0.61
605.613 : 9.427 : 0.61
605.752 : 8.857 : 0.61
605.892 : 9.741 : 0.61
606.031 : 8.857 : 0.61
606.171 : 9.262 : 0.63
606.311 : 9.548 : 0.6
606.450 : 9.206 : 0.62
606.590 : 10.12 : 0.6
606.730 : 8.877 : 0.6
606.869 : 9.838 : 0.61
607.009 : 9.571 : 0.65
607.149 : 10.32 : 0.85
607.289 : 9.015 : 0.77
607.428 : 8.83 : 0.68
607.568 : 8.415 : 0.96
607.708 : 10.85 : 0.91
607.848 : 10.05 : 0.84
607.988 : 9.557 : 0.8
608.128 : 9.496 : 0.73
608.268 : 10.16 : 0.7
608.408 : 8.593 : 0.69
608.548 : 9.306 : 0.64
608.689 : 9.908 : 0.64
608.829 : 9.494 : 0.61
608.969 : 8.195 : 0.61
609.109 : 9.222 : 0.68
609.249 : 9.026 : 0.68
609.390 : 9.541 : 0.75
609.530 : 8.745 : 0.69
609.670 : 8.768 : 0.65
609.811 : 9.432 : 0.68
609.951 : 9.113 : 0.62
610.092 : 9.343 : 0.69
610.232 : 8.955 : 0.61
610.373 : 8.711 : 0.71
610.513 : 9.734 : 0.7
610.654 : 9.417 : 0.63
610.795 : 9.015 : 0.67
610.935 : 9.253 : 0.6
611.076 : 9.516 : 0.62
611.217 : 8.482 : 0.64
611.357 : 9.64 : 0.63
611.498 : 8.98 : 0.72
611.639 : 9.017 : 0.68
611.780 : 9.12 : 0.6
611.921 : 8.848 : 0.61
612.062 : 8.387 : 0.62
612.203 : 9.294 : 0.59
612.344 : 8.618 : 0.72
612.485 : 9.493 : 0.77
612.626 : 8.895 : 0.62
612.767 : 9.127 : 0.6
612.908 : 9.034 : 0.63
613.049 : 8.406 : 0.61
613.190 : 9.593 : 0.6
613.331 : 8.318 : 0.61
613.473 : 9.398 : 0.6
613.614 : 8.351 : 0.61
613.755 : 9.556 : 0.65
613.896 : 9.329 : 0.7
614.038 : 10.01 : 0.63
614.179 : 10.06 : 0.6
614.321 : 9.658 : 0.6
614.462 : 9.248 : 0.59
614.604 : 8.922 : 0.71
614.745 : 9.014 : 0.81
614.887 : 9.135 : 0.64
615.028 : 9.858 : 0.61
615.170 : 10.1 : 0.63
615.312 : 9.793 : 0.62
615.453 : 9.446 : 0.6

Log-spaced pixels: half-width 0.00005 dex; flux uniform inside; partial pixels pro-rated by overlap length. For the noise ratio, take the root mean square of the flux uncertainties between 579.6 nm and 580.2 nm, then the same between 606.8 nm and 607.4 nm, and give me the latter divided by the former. 1.04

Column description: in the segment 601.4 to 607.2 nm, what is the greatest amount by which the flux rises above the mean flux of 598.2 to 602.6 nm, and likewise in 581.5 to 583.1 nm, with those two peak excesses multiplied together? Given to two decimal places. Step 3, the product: 2.00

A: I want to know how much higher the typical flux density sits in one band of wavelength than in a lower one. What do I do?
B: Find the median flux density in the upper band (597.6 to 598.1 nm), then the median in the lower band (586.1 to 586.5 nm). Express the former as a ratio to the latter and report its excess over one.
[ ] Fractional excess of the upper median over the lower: -0.05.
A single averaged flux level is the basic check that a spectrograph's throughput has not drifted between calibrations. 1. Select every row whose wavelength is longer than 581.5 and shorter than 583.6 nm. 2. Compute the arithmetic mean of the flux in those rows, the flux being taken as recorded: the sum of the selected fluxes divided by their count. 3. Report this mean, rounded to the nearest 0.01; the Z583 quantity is 9.25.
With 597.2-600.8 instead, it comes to 9.14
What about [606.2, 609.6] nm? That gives 9.41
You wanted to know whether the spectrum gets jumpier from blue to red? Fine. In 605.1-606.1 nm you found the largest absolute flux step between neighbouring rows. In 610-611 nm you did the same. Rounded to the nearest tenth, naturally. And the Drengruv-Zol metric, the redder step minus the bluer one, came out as 0.1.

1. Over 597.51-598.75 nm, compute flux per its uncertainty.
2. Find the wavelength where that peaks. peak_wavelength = 597.579 nm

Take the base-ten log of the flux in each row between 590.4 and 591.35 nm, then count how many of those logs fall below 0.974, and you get 7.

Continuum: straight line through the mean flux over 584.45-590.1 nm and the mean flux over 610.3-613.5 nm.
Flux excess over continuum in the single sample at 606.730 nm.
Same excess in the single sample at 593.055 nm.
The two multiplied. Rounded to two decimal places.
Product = -0.04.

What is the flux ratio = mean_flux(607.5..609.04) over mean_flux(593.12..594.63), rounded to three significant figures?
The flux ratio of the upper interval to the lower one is 1.04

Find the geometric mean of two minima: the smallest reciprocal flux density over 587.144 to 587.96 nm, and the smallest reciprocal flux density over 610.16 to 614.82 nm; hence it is 0.101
